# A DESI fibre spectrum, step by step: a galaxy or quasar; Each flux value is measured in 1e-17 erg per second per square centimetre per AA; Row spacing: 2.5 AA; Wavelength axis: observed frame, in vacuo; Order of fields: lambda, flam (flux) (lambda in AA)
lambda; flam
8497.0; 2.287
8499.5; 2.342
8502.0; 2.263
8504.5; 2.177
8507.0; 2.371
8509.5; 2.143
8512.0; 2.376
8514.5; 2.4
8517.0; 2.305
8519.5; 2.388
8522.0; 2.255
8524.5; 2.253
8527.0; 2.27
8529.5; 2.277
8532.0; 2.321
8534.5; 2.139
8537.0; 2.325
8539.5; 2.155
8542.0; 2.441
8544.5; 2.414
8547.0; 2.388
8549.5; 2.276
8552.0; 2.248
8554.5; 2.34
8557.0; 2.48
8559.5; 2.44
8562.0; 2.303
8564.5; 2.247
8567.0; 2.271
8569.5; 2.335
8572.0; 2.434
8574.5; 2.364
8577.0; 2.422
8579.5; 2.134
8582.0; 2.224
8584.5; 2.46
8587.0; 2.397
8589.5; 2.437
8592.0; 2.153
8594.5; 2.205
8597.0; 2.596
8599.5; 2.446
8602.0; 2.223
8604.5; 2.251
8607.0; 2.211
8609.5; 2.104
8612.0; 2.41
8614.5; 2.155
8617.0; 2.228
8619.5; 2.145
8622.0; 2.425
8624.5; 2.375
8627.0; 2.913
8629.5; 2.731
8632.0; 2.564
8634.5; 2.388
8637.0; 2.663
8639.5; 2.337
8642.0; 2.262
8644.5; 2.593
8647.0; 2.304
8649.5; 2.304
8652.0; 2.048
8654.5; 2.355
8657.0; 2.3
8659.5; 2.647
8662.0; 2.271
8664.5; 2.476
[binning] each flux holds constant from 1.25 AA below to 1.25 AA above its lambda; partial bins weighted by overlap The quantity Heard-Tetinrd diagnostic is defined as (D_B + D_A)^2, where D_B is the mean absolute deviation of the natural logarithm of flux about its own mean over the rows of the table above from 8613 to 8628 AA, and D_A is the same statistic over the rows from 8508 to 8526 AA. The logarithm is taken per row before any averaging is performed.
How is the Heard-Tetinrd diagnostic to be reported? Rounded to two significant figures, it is 0.013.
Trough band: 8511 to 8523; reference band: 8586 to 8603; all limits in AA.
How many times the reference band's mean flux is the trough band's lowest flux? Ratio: 0.959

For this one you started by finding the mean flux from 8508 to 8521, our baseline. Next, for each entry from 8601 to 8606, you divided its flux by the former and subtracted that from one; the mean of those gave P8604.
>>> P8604 0.037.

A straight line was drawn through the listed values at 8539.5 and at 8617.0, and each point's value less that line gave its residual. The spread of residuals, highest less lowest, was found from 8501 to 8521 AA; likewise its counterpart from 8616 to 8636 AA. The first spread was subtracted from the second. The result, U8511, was 0.51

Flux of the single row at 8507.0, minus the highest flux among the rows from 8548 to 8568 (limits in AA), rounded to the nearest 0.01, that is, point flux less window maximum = -0.11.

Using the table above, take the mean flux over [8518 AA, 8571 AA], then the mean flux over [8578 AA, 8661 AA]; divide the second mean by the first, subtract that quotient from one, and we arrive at -0.02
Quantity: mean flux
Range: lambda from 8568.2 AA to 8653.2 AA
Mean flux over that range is 2.36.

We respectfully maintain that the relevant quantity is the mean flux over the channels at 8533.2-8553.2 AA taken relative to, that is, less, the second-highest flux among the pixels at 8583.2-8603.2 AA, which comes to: -0.16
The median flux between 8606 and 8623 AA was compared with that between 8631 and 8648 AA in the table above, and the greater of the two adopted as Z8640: 2.39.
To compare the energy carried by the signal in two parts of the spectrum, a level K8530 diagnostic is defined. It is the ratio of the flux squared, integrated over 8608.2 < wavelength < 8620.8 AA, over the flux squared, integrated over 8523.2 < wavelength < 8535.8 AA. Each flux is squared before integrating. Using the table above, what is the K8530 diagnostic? 0.96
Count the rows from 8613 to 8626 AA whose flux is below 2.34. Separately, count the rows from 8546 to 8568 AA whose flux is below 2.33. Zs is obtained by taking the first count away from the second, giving 2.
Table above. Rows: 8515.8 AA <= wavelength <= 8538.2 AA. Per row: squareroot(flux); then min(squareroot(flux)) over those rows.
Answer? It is 1.46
